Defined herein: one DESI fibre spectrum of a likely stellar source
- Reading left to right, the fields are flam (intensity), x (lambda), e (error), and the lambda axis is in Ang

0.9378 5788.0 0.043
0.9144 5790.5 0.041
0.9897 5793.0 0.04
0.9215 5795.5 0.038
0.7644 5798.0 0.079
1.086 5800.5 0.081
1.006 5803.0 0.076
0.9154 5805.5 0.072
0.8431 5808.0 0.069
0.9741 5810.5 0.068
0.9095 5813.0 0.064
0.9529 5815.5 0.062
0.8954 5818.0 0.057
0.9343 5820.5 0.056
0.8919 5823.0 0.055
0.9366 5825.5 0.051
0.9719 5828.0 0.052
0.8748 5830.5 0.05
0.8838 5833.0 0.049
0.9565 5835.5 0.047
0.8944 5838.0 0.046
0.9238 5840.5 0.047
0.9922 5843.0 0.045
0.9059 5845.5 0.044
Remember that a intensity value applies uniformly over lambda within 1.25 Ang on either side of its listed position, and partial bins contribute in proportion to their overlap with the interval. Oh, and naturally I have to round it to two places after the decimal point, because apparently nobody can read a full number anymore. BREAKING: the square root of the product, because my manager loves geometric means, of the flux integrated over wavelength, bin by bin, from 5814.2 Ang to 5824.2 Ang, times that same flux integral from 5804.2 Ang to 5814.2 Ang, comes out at 9.15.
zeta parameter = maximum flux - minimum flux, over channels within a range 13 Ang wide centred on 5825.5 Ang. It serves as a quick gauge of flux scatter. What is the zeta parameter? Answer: 0.097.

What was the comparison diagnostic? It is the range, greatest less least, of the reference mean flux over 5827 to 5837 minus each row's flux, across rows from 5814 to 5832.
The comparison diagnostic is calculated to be 0.097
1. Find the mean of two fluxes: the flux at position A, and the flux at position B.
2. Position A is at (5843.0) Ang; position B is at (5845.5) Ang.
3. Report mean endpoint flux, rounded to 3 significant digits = 0.949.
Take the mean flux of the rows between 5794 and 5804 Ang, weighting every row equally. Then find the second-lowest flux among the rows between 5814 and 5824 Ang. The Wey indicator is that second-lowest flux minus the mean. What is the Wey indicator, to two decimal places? -0.05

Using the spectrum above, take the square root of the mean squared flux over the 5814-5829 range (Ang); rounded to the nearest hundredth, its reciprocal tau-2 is 1.07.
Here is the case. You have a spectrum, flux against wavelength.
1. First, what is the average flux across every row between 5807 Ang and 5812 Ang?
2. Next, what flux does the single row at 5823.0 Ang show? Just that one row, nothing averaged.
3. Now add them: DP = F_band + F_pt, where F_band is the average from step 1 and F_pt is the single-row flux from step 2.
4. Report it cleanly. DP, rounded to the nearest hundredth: 1.80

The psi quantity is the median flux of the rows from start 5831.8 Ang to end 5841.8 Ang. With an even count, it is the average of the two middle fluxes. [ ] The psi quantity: 0.91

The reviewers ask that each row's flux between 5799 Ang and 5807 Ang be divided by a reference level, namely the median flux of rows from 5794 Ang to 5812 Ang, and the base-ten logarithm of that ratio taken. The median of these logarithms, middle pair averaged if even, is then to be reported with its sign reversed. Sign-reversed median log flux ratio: -0.038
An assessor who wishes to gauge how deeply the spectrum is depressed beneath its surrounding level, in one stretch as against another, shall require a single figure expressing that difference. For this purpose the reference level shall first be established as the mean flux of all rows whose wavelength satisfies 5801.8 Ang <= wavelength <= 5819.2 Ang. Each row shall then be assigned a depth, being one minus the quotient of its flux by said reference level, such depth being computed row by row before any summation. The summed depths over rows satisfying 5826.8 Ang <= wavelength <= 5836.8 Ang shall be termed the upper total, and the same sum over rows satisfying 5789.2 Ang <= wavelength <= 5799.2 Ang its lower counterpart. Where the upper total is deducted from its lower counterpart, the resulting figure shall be 0.10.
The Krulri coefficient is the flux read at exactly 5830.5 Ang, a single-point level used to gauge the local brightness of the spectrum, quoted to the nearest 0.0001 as 0.8748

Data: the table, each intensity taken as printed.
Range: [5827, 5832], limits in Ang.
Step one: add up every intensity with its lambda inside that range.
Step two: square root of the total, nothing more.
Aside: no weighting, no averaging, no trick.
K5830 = 1.36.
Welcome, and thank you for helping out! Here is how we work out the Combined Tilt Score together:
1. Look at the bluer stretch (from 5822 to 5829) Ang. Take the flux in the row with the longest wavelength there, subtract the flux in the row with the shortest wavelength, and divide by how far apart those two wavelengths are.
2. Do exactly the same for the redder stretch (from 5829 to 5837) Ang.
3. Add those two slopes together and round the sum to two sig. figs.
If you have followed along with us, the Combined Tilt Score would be 0.032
